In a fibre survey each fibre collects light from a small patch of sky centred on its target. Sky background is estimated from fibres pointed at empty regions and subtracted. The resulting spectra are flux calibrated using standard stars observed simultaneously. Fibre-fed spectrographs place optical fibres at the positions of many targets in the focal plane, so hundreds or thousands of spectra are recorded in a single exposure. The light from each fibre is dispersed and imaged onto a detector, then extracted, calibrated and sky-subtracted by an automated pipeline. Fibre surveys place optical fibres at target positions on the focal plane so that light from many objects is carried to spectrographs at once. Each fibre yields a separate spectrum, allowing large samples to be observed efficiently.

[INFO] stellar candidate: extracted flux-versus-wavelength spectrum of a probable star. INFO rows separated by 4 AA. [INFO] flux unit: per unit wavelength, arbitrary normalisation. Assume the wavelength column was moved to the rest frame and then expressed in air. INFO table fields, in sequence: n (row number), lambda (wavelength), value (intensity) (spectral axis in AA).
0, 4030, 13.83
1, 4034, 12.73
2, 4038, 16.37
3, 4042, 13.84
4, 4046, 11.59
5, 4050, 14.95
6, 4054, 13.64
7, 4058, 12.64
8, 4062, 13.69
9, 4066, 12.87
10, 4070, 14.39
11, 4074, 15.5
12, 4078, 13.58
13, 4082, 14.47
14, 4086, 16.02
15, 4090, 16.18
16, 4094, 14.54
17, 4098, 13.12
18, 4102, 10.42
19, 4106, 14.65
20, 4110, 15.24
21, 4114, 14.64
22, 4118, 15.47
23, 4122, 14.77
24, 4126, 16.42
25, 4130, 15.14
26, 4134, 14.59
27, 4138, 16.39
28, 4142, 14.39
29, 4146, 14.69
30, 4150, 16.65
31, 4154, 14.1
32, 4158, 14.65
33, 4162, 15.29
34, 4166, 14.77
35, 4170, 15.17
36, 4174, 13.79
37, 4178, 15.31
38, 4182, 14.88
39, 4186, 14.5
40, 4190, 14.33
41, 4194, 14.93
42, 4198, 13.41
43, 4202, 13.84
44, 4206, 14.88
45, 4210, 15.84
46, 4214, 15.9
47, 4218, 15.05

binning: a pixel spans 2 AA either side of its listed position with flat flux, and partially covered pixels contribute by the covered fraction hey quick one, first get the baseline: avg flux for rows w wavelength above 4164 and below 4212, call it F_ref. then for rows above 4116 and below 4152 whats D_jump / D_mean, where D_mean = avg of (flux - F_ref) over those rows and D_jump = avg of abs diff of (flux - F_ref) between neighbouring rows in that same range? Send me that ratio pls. 2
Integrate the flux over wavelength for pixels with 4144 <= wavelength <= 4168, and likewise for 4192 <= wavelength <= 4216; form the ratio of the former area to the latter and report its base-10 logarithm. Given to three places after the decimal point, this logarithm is 0.007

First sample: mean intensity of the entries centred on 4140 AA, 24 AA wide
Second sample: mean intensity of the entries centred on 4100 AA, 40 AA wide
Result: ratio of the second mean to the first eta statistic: 0.95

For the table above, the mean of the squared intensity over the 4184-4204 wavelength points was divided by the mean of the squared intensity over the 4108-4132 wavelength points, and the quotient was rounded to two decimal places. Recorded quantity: 0.86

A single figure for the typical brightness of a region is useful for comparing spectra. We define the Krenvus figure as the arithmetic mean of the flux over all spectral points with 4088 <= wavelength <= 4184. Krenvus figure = 14.8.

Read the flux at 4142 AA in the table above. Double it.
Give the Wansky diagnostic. 28.8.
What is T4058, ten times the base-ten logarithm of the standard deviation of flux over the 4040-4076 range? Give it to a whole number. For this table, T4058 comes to 1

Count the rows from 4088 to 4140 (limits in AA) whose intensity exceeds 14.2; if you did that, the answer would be 11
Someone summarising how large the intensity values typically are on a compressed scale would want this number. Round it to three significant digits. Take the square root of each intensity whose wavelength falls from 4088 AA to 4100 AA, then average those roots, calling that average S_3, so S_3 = 3.82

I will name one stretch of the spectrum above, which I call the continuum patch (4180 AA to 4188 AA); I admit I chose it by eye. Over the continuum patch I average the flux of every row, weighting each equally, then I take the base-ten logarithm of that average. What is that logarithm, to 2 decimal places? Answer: 1.17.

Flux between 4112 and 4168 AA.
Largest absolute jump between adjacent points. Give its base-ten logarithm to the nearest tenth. 0.4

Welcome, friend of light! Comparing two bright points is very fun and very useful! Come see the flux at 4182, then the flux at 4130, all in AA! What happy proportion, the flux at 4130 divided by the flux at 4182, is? 1.02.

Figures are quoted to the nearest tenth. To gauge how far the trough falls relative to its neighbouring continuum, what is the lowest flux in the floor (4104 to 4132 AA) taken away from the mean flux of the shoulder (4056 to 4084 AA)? -0.8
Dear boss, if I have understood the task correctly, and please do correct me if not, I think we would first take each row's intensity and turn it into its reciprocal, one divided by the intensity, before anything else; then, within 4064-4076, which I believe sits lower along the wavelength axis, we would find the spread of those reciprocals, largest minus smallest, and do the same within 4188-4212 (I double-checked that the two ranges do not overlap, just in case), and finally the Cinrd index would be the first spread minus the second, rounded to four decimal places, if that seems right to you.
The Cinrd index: 0.0017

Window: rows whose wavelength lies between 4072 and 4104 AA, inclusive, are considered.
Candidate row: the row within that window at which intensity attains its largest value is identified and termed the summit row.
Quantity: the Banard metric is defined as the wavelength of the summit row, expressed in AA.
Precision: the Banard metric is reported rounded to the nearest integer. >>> 4090 AA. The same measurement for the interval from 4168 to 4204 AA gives 4178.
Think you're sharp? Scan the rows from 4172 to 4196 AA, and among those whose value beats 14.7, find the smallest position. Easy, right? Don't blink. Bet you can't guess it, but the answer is 4178 AA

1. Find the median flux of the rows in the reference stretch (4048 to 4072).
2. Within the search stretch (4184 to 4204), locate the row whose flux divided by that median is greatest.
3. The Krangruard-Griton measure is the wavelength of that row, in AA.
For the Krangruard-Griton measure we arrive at 4194 AA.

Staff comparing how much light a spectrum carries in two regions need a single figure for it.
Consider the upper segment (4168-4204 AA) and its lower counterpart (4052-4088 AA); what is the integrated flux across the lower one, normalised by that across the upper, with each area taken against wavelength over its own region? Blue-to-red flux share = 0.97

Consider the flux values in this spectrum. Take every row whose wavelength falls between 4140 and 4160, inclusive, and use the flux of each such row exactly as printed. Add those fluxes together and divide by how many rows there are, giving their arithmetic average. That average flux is 14.9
